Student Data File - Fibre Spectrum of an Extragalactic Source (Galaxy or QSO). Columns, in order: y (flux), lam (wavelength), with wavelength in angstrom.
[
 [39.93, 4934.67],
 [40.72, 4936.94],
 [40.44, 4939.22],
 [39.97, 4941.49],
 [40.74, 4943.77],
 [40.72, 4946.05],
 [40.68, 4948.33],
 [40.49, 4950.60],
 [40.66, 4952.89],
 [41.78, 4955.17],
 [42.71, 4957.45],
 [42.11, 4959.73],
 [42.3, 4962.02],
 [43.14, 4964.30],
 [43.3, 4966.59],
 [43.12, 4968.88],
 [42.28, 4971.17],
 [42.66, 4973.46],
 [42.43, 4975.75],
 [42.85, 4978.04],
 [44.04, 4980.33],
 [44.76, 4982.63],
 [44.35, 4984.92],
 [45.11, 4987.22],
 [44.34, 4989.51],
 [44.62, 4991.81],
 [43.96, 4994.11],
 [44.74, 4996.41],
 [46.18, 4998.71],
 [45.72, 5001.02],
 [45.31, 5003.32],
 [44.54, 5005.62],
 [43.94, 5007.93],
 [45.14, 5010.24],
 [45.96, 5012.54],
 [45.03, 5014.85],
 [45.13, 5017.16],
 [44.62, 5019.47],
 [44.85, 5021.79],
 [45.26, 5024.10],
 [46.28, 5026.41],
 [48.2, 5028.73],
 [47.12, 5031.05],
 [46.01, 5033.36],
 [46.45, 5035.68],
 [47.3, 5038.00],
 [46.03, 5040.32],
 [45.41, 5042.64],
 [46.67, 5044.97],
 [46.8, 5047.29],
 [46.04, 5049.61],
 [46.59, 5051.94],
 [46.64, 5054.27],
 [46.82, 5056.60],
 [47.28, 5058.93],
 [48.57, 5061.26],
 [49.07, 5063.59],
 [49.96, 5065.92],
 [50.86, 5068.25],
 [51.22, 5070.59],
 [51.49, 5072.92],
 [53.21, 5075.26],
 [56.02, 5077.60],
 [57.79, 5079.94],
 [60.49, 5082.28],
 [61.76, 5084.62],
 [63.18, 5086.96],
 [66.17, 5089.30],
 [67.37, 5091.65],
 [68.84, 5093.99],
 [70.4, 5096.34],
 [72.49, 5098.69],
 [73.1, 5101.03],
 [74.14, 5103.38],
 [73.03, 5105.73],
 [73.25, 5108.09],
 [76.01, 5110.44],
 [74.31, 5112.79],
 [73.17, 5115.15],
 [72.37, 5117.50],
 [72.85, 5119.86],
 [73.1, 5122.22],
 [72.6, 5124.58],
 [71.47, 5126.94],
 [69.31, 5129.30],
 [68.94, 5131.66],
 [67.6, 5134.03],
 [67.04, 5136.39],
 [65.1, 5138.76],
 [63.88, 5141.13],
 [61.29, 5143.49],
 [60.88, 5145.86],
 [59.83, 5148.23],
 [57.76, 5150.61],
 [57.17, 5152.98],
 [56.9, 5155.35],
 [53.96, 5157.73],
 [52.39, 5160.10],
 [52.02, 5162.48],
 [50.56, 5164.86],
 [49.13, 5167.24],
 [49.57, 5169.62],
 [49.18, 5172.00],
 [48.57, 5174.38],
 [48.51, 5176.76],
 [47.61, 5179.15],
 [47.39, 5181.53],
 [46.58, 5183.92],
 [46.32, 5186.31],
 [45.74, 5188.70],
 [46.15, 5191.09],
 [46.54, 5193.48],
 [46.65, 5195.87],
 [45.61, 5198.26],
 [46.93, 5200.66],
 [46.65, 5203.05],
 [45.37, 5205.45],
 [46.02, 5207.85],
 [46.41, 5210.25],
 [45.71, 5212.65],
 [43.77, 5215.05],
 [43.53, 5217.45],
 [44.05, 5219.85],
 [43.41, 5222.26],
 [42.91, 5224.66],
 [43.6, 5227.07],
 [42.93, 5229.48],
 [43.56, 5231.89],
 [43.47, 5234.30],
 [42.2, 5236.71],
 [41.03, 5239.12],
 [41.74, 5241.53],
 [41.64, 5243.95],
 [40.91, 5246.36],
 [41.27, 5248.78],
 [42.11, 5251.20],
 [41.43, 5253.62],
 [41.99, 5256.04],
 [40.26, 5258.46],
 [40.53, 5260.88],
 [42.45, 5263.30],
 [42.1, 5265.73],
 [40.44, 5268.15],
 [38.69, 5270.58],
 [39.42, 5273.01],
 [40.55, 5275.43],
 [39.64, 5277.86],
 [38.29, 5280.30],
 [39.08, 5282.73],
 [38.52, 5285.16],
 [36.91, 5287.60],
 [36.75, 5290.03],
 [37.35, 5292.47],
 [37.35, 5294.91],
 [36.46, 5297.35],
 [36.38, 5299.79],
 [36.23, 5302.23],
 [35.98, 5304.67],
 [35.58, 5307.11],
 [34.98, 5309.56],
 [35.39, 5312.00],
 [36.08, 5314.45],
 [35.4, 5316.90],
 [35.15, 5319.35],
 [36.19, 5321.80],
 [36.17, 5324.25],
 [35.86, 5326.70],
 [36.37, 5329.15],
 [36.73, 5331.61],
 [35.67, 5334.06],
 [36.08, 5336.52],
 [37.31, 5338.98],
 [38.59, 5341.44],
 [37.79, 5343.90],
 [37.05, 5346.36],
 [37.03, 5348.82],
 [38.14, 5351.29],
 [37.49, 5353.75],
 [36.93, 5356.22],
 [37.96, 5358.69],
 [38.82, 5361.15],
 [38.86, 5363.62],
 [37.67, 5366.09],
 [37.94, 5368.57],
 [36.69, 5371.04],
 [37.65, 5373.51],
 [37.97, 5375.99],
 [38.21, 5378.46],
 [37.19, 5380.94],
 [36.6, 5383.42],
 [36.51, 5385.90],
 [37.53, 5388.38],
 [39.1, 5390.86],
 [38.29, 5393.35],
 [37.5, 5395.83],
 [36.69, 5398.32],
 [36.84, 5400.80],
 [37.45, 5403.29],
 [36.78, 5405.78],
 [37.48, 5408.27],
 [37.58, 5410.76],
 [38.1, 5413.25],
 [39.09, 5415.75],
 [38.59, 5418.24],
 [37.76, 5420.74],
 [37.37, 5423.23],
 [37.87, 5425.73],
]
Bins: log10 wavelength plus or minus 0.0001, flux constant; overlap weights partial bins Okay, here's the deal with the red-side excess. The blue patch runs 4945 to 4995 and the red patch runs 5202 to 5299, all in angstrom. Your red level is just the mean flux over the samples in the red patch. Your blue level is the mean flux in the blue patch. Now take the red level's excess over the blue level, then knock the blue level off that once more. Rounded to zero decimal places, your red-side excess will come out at -44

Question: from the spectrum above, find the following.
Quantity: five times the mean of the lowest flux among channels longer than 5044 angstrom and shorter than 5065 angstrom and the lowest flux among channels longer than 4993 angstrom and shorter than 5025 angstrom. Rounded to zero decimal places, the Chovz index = 225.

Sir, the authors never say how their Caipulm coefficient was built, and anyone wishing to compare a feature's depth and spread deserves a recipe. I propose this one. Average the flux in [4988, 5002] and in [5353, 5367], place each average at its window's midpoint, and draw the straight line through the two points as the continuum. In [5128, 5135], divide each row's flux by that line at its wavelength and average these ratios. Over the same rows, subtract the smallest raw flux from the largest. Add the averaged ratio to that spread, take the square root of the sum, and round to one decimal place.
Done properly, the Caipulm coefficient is 1.8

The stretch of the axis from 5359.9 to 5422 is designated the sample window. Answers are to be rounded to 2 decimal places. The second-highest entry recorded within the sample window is 39.09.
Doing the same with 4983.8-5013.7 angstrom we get 45.96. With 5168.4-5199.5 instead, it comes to 49.18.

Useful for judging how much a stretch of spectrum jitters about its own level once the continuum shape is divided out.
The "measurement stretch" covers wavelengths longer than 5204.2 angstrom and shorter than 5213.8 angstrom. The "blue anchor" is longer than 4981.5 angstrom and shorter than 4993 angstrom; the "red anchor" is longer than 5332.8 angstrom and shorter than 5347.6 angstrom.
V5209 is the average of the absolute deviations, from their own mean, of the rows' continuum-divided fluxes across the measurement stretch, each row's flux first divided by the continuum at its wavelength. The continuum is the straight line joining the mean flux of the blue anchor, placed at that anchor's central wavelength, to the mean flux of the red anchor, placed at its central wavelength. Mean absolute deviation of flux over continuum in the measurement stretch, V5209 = 0.008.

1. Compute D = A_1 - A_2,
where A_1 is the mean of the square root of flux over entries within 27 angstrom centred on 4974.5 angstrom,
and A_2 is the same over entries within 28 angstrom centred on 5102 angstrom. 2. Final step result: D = -1.9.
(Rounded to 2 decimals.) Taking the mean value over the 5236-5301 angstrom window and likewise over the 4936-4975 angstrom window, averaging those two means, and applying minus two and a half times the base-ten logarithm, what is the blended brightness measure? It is -4.02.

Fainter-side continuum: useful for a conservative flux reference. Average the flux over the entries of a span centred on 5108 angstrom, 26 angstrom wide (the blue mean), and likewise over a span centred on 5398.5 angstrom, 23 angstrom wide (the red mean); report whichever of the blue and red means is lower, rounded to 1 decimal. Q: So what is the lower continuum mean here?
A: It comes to 37.5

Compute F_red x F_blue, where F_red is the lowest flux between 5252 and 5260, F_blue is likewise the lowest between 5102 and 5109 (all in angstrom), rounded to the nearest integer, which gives 2940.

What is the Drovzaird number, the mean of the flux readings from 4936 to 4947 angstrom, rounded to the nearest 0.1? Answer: 40.5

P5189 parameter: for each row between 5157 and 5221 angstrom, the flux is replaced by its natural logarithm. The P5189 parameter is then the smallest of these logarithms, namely 3.77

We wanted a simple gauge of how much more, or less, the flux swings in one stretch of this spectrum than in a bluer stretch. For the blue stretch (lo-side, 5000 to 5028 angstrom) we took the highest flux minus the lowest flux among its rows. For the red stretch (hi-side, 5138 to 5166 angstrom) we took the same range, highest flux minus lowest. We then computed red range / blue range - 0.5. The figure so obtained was 5.7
